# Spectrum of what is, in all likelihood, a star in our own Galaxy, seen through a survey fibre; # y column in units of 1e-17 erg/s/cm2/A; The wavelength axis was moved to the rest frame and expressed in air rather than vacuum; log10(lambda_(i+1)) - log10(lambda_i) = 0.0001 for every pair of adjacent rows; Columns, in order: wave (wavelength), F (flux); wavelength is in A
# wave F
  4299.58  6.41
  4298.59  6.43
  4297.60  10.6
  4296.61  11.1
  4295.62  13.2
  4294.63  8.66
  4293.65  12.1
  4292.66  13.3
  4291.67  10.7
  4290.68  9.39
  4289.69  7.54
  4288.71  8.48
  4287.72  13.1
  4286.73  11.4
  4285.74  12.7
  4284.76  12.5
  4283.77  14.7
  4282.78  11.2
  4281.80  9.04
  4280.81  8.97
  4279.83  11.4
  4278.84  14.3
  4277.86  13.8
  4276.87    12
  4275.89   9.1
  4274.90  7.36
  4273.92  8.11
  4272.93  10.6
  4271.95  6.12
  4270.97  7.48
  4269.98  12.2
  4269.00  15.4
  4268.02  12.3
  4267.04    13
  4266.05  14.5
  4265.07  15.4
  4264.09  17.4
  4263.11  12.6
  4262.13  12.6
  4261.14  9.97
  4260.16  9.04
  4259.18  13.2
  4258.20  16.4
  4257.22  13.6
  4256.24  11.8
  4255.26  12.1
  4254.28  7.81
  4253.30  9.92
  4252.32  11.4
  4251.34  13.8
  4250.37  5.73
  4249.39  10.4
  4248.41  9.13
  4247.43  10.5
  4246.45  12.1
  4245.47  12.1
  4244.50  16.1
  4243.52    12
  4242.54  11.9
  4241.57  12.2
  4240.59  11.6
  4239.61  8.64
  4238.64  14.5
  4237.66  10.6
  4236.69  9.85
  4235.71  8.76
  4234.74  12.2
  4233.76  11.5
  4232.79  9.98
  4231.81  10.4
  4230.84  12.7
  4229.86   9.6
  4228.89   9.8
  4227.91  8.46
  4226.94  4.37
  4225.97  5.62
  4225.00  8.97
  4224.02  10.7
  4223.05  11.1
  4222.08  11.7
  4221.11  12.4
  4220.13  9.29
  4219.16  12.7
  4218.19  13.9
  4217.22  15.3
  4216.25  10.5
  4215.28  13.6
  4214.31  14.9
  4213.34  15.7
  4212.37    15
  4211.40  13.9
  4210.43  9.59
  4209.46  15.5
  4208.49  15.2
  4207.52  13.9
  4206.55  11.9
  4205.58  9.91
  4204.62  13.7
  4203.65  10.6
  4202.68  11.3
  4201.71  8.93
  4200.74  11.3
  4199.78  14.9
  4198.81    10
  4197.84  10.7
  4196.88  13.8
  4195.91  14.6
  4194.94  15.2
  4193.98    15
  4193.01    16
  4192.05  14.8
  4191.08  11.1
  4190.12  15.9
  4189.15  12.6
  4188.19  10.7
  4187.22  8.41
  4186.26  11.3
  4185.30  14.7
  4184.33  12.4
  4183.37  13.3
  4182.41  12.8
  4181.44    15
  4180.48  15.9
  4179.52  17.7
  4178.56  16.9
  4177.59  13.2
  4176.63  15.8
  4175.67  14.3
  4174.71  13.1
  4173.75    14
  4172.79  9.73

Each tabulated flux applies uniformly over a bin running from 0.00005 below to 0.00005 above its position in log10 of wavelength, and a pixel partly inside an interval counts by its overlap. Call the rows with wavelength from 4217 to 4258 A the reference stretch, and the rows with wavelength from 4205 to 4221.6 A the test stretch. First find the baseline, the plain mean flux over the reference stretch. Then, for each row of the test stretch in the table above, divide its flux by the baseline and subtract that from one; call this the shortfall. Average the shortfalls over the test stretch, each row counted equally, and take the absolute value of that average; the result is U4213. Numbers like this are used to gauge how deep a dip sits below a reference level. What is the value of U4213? 0.21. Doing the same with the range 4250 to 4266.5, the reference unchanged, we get 0.12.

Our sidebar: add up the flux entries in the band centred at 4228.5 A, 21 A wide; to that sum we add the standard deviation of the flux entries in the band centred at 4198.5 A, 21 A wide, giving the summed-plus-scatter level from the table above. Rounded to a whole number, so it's 231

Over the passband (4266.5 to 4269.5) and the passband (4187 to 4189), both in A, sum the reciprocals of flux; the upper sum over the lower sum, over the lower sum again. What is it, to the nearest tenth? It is 4.9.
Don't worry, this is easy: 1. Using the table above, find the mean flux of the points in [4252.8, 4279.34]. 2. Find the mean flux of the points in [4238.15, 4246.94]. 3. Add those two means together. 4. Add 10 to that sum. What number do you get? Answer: 34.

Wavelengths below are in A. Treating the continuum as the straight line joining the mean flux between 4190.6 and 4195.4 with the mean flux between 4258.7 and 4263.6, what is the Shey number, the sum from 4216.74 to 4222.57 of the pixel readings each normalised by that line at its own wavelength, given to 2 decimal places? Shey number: 5.67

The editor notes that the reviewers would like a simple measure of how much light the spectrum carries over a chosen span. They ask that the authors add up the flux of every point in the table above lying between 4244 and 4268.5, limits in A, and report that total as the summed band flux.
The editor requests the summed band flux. 303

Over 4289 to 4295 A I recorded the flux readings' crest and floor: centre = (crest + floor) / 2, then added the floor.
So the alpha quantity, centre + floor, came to 18.0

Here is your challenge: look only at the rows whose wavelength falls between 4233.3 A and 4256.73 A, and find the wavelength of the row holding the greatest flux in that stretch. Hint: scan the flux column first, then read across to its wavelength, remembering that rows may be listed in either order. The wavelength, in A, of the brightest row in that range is 4244.50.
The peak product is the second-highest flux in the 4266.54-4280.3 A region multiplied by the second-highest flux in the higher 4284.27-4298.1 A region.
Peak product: 189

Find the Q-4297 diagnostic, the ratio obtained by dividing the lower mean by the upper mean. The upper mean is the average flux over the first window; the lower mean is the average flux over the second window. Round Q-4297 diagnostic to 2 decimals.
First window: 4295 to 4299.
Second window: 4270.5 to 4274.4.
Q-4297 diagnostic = 0.78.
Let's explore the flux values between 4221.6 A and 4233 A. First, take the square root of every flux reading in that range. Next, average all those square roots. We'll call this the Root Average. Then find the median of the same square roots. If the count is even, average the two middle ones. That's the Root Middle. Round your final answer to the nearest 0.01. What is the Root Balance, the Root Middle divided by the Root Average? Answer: 1.03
